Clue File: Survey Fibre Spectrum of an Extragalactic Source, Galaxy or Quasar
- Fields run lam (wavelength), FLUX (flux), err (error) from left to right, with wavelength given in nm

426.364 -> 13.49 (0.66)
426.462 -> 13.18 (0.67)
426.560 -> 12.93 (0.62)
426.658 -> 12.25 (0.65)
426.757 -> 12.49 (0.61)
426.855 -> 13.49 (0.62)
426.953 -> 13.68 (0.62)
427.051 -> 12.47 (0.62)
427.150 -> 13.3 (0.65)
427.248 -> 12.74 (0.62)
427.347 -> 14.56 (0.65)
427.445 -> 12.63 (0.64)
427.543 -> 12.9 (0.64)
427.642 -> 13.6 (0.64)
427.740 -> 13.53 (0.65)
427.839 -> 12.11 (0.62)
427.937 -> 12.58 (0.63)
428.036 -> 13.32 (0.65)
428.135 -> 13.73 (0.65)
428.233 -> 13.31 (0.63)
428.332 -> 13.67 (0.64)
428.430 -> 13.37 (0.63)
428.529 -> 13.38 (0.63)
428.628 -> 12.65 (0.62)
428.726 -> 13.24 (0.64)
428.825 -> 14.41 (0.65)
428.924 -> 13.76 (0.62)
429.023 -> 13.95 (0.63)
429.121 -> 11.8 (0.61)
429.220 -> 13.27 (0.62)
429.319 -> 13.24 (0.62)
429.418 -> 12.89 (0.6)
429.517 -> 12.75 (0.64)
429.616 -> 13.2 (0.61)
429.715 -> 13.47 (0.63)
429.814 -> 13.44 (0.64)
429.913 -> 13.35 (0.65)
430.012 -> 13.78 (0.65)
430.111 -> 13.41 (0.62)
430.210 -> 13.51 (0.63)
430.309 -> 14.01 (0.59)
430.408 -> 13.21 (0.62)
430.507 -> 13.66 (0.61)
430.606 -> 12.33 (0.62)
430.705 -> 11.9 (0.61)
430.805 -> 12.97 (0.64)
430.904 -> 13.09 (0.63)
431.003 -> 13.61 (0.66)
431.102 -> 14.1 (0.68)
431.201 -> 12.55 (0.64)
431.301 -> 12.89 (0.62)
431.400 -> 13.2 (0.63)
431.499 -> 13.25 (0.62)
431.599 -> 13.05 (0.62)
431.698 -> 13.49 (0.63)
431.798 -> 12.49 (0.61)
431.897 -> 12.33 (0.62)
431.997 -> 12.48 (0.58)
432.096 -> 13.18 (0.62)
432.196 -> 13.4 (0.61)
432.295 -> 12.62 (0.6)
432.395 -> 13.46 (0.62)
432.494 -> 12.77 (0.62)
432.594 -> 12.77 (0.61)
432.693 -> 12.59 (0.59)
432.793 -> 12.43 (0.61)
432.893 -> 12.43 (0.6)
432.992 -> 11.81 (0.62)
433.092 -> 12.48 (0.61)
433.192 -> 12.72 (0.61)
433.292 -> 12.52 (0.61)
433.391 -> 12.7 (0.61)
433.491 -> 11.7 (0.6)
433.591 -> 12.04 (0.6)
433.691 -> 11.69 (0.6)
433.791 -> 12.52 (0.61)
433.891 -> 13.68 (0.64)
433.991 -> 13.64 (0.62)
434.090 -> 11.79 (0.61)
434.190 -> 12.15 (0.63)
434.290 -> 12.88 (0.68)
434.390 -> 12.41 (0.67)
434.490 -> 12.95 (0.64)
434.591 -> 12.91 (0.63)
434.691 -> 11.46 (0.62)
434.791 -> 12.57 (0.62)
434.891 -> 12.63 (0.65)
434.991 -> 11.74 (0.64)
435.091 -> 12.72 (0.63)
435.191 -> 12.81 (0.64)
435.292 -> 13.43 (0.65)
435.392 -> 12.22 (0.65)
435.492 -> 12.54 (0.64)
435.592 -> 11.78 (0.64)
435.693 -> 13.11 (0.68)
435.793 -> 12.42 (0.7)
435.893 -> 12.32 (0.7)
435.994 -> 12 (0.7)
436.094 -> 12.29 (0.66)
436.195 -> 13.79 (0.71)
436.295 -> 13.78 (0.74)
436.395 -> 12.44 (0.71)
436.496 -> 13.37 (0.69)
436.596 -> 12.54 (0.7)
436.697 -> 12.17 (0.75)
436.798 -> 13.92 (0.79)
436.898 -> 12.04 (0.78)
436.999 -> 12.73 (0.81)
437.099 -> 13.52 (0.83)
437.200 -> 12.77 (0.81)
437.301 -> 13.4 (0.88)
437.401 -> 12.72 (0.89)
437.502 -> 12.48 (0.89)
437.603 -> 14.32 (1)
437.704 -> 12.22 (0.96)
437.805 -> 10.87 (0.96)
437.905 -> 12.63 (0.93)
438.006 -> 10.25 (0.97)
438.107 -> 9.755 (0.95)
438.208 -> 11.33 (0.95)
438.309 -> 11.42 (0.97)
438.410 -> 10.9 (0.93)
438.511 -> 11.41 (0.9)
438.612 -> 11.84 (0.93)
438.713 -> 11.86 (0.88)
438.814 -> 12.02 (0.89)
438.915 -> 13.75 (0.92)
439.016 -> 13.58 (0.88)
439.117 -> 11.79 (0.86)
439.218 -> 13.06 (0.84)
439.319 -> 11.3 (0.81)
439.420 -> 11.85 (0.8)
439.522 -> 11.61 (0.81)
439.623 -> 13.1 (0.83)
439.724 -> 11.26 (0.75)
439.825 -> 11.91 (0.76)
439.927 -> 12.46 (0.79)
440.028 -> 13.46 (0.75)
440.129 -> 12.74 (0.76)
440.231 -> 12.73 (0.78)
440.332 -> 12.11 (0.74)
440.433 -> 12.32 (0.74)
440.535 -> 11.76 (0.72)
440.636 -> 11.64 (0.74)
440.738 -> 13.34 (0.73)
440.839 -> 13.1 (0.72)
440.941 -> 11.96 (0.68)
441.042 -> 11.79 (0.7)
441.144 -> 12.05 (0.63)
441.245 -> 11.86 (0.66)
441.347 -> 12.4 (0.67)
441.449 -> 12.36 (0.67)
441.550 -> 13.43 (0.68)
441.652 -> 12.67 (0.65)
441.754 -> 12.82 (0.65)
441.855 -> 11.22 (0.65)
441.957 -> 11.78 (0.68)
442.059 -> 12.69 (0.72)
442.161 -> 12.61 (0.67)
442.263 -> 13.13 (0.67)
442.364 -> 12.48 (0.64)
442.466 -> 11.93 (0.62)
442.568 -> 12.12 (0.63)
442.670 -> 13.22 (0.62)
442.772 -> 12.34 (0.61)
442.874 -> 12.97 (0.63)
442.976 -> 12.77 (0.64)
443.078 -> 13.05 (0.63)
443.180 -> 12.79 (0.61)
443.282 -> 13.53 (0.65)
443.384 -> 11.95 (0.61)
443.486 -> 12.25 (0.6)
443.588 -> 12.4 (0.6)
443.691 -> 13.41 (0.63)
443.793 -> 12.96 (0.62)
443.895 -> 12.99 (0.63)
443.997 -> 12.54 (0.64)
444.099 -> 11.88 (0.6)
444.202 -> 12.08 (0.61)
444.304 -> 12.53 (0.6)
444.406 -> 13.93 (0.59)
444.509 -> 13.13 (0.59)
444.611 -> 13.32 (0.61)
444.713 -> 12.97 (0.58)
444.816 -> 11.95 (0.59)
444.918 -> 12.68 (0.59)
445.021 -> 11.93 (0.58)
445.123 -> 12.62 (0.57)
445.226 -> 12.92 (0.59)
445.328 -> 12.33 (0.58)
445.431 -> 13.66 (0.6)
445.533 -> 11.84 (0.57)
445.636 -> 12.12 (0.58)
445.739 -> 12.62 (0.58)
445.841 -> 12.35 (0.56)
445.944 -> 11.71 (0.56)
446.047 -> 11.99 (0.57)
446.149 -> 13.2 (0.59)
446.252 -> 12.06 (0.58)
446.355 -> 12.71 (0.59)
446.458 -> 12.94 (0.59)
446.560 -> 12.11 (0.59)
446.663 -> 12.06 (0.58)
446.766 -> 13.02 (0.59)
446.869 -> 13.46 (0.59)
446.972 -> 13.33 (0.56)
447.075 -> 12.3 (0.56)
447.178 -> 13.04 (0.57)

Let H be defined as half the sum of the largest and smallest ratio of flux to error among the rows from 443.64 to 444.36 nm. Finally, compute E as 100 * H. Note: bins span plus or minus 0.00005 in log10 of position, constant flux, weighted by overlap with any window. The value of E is 2044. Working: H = 20.4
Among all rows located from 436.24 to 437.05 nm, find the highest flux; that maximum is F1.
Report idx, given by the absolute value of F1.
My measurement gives 13.9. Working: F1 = 13.92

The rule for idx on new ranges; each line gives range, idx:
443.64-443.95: 13.4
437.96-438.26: 11.3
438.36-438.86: 12.0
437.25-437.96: 14.3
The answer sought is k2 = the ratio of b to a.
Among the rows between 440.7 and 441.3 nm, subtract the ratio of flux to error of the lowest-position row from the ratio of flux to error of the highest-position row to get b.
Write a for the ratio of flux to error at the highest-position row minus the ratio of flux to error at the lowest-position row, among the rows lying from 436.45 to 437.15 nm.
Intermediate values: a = -3.1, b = -0.3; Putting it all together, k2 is 0.1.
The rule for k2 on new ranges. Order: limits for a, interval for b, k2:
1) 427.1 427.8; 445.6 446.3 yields -0.3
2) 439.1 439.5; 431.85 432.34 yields 1.0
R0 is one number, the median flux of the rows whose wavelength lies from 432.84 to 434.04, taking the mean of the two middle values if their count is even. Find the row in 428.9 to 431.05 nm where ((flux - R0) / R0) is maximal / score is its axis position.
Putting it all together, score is 430.309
